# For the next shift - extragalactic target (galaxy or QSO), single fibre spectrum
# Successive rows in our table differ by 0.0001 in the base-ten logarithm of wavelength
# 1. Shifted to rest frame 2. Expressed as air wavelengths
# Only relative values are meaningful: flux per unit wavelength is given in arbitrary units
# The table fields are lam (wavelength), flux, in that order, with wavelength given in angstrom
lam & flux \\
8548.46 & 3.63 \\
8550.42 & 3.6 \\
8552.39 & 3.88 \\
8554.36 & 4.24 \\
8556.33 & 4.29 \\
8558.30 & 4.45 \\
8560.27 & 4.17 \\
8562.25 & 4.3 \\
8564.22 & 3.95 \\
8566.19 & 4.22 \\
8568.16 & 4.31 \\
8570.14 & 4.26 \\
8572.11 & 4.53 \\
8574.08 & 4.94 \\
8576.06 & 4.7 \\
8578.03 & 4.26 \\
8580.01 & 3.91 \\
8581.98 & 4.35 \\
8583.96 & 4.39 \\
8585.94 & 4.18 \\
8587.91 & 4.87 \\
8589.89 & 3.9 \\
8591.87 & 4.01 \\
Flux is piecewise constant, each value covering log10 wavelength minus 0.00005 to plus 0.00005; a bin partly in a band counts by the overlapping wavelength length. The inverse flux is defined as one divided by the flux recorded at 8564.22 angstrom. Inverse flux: 0.253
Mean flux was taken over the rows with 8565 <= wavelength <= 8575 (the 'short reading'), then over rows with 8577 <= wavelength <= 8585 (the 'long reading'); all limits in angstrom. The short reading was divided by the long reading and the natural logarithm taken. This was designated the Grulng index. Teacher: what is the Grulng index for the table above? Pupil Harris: 0.05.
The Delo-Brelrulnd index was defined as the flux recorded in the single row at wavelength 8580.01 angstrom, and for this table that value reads 3.91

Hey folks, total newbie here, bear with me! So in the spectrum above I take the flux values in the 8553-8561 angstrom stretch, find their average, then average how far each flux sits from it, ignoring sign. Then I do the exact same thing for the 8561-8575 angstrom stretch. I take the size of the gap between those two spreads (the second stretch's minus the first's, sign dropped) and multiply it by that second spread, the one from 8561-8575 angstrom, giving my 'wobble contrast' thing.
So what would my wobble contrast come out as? 0.029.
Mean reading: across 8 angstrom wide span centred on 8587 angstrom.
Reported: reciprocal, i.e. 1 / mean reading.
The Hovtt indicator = 0.231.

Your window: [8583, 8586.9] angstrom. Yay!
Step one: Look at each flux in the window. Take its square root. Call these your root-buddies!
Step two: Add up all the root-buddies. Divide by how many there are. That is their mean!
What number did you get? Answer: 2.07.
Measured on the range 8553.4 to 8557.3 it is 2.07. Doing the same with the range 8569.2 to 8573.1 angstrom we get 2.10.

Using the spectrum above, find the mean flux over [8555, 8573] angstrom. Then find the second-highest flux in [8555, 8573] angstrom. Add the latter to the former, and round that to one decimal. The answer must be 8.7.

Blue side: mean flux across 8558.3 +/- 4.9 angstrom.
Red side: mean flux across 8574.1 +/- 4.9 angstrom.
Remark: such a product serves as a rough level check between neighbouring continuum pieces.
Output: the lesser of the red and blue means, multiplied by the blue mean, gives 18.4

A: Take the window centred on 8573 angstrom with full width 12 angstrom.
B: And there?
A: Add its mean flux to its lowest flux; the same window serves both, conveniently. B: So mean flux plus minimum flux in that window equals 8.76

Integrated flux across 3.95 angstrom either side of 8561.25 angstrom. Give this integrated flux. 33.3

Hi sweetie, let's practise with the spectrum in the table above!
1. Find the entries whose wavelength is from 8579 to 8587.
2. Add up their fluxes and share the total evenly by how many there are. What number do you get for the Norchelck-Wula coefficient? 4.21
